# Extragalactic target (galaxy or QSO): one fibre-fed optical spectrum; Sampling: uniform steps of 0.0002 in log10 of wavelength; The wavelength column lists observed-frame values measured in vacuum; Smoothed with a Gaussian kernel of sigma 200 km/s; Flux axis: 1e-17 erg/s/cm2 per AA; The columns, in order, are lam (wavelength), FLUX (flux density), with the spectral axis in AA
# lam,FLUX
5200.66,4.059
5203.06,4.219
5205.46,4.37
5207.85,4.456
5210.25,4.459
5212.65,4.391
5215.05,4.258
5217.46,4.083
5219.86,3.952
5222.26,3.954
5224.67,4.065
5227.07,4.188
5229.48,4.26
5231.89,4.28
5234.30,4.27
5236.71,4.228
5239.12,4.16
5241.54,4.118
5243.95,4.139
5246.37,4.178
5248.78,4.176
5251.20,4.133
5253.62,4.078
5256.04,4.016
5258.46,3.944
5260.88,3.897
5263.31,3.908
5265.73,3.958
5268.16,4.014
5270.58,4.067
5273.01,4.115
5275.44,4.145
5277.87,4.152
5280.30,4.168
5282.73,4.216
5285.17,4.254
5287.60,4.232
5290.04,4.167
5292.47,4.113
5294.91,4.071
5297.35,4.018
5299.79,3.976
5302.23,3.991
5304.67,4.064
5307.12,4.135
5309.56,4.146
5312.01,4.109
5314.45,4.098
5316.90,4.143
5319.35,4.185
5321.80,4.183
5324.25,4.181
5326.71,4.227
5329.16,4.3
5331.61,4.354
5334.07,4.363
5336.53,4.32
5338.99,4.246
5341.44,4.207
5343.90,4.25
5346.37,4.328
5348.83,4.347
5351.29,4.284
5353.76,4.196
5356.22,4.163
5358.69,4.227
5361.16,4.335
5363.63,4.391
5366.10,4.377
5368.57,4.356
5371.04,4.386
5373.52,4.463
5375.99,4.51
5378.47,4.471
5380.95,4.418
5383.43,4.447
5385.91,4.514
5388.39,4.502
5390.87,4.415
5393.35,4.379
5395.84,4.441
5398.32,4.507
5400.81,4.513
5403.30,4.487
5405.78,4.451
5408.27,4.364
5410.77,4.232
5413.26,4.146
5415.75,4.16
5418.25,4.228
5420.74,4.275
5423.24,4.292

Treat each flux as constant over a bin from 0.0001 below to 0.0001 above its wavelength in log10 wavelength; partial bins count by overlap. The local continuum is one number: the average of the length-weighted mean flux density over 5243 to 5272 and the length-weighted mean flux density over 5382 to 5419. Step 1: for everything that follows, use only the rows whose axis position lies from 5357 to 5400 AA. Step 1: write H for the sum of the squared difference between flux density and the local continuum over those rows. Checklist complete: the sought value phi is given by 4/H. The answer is 5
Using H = 0.81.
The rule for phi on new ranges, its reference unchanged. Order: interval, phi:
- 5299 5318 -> 23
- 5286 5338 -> 13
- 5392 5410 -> 10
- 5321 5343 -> 63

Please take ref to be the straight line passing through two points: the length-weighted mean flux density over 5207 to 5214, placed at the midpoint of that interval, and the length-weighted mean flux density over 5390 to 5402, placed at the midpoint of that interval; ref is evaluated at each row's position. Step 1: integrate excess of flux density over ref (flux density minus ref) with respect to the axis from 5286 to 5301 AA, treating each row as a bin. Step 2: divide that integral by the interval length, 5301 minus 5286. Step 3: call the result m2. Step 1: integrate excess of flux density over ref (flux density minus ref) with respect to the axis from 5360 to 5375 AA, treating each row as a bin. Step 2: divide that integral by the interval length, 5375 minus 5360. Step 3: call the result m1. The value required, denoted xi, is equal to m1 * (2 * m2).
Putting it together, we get 0.04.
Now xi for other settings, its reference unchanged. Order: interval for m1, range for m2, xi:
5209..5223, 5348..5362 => 0.09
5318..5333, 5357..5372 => 0.04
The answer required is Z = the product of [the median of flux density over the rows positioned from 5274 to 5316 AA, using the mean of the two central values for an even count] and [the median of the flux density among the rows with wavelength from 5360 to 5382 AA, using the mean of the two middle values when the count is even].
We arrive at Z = 18.2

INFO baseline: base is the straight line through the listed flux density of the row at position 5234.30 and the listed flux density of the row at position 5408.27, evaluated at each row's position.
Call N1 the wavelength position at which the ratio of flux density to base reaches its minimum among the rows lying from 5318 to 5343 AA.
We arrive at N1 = 5324.25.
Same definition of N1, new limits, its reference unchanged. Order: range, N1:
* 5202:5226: 5219.86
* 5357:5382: 5358.69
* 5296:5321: 5299.79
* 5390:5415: 5413.26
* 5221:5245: 5222.26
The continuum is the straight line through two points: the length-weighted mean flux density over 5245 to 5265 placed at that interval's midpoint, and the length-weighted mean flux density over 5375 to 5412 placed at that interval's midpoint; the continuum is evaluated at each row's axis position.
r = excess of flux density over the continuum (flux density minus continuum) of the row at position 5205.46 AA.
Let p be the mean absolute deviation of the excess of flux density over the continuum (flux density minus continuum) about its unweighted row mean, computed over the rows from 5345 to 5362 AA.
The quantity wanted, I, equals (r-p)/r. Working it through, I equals 0.9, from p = 0.069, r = 0.47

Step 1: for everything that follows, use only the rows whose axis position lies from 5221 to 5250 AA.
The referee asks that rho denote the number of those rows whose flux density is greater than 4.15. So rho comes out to 8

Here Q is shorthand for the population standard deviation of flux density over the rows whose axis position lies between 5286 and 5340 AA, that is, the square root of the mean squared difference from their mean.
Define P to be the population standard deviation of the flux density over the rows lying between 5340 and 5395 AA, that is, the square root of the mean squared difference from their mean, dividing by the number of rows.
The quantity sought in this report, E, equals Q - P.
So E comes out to 0.004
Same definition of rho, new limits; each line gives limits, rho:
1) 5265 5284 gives 3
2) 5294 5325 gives 3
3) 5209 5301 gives 17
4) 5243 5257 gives 2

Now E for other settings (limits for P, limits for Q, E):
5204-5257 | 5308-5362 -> -0.060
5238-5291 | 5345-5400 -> -0.003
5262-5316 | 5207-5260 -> 0.055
